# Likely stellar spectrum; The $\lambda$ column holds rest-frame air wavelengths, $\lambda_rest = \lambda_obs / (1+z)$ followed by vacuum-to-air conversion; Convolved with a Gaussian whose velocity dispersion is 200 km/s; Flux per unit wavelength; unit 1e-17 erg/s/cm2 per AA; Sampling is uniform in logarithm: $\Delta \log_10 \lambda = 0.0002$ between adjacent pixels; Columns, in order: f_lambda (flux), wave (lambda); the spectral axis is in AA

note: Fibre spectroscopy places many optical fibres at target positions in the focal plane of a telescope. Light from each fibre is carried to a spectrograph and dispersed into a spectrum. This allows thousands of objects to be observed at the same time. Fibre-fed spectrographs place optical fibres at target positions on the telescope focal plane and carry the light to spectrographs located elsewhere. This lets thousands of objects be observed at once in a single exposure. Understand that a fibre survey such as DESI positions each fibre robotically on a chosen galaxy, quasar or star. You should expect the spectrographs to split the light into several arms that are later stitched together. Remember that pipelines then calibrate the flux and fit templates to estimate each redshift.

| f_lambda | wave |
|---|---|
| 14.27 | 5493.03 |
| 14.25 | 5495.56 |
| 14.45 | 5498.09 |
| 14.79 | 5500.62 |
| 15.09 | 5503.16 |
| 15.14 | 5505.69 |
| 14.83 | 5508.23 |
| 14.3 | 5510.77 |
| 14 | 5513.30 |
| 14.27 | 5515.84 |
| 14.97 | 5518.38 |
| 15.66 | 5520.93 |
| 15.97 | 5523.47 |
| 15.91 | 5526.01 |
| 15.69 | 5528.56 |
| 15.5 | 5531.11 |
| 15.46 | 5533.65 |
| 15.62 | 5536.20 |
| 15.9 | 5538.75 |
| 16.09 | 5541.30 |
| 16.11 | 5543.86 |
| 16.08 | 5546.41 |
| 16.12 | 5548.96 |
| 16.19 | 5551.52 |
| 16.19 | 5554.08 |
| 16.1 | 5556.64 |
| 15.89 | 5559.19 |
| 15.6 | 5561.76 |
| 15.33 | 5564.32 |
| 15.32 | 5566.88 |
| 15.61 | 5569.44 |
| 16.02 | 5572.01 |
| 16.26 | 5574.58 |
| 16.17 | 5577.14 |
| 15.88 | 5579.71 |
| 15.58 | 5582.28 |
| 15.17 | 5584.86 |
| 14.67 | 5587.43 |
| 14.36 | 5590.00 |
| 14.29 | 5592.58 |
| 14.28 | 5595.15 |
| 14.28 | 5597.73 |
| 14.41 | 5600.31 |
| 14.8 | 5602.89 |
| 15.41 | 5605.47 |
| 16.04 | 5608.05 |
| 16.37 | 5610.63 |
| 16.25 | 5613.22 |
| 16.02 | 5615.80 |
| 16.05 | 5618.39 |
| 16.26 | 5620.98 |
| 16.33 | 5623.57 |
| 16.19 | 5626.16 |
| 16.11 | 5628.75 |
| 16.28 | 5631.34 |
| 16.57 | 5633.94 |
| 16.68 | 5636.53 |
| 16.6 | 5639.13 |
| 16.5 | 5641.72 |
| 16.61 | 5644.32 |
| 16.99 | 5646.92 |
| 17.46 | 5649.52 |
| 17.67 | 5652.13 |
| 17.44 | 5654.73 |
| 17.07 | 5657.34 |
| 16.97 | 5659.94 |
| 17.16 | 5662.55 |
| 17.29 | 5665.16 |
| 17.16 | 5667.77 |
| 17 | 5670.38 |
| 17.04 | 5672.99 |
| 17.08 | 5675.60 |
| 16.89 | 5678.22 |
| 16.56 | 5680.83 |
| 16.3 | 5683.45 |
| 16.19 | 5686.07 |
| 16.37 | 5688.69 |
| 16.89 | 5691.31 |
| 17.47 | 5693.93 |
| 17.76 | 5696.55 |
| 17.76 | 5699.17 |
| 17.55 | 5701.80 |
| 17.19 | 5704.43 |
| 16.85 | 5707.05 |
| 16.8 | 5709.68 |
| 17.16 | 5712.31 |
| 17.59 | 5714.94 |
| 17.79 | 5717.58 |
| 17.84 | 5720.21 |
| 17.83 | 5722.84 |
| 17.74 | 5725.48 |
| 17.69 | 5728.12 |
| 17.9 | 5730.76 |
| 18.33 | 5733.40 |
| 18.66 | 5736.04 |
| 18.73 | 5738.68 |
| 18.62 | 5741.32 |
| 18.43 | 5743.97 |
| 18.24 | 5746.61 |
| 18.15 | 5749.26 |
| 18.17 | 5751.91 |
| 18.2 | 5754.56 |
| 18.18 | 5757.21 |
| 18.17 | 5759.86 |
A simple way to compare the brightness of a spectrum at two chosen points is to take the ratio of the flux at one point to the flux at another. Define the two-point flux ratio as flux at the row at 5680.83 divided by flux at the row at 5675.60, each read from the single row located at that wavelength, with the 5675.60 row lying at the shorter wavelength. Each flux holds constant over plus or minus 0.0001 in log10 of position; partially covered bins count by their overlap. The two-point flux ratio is 0.97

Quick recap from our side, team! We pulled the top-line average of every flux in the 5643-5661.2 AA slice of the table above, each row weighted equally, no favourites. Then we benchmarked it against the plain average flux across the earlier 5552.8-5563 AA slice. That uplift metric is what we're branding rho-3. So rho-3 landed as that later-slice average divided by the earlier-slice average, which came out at 1.08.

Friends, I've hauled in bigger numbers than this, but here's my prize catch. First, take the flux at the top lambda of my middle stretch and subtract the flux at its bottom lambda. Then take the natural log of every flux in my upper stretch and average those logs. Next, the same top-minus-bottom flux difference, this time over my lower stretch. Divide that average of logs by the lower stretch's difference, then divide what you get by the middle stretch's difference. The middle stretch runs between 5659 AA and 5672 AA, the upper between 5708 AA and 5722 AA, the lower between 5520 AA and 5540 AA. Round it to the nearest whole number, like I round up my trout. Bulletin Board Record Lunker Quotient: 397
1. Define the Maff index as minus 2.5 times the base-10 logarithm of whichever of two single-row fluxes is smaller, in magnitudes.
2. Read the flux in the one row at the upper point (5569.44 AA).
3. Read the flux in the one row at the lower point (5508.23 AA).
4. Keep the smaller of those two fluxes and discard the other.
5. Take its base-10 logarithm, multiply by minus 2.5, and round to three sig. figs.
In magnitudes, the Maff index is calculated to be -2.93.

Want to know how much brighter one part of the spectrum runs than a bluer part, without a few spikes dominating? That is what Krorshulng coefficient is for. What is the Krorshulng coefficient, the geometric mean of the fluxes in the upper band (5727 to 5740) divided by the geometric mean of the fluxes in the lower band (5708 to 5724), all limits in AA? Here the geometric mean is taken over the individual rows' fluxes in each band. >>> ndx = 1.04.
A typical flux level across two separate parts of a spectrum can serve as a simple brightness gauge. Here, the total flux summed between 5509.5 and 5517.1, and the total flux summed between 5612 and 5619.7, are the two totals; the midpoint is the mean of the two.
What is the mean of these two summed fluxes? 45.4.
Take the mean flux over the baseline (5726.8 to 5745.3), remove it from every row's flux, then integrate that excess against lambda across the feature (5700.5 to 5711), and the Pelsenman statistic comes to -13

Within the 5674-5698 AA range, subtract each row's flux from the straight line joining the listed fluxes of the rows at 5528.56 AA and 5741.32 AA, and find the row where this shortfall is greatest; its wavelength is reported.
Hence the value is 5686.07 AA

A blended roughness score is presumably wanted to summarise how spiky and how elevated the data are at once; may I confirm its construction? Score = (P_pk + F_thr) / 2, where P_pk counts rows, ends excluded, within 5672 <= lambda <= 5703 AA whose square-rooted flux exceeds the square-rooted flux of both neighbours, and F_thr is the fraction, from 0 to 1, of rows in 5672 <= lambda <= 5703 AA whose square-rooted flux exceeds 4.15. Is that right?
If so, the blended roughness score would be 0.67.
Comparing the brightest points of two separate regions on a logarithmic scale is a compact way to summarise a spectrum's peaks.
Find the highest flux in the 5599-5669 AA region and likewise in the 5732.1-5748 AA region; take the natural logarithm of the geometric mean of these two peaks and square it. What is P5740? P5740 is 8.4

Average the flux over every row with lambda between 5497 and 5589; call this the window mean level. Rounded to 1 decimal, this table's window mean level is 15.5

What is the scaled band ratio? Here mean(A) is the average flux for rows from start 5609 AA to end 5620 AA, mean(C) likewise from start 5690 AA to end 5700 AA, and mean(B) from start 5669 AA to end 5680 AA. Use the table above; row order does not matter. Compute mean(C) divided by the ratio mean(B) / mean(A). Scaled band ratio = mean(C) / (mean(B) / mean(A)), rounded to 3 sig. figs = 16.6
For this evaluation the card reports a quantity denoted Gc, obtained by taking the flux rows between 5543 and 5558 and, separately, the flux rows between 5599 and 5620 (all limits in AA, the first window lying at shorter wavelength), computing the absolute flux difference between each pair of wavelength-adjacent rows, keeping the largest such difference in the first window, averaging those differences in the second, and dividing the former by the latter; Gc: 0.27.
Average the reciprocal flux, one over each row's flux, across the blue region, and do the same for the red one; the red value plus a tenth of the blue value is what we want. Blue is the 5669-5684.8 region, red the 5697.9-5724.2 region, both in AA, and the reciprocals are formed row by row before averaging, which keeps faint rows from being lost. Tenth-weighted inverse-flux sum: 0.0633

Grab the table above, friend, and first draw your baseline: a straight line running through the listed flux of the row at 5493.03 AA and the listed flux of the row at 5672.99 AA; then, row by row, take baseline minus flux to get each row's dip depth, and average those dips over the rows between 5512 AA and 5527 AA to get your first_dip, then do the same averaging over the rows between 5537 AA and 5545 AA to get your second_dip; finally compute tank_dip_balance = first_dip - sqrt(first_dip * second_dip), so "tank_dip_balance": -1.1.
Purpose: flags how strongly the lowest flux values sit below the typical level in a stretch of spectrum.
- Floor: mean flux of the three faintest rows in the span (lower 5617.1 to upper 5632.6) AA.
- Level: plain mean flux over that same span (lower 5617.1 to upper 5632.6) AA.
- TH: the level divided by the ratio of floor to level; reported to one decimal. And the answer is 16.3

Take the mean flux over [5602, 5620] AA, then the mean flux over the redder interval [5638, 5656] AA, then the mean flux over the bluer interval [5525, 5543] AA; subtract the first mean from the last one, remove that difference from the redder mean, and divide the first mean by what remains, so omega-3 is 0.924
